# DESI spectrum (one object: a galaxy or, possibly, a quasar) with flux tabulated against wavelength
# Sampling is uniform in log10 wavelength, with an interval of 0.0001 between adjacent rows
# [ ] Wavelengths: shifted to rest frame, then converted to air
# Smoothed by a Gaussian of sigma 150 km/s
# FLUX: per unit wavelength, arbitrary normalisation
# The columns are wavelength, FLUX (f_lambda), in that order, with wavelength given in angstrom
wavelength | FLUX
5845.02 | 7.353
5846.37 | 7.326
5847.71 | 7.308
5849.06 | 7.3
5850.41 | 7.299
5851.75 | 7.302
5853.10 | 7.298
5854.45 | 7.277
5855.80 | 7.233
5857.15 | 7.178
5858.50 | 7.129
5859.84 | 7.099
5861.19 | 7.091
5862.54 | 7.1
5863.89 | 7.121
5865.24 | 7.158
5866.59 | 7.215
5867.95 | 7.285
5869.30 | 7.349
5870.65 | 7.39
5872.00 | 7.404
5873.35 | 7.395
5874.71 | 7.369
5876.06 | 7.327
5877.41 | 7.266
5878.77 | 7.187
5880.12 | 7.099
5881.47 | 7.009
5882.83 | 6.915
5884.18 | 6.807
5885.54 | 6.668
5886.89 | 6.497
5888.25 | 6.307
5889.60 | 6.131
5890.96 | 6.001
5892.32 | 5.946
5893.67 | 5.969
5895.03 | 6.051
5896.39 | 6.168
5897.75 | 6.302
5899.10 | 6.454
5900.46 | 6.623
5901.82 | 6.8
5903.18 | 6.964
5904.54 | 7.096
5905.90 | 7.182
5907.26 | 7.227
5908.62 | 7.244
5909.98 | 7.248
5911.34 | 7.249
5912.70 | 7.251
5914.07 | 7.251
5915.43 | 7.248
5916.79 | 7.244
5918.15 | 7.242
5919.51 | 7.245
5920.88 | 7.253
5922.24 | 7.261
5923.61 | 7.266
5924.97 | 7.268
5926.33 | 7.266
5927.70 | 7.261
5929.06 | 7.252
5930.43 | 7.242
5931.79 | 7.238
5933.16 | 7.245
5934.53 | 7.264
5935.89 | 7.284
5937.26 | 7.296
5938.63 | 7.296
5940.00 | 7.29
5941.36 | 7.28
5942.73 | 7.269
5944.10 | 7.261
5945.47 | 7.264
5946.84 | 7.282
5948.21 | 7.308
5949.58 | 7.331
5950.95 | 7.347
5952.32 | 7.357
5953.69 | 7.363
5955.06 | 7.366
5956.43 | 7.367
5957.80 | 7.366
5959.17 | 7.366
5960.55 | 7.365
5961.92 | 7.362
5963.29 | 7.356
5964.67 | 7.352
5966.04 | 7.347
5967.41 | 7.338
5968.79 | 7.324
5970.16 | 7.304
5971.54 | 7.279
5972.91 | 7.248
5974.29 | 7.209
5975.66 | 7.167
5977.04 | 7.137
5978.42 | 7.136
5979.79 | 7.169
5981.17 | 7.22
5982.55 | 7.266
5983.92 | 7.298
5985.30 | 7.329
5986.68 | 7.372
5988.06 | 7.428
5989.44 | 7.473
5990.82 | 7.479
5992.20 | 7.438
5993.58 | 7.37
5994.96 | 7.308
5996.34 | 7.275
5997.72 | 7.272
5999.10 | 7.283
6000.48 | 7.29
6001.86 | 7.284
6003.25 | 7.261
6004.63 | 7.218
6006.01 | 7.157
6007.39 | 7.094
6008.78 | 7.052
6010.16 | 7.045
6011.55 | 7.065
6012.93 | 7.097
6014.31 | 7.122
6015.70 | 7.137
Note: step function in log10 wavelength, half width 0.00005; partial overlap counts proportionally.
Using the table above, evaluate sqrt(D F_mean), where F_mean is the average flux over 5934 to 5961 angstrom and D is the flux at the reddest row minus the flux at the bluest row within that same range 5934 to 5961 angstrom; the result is 0.86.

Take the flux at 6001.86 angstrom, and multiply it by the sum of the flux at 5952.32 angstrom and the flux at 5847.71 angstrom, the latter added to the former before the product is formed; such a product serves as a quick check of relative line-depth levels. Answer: 107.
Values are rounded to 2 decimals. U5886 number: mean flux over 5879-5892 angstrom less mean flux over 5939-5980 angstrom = -0.69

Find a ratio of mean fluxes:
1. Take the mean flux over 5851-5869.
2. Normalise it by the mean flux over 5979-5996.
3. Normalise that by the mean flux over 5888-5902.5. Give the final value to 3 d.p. 0.157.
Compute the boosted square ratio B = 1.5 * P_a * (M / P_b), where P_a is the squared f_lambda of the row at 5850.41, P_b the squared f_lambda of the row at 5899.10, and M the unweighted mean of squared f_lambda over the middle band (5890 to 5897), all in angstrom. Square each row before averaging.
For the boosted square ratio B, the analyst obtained 70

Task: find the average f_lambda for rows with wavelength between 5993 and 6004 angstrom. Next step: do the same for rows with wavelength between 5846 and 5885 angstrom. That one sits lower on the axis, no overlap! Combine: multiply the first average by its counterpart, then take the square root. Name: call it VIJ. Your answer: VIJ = 7.25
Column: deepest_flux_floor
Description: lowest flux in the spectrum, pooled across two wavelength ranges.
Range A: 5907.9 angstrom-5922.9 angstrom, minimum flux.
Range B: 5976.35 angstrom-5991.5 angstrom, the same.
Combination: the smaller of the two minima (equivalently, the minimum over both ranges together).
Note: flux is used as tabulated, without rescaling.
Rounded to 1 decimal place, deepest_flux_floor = 7.1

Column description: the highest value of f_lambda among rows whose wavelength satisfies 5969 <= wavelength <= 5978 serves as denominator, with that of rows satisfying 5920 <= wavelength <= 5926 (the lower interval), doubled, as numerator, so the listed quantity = 1.99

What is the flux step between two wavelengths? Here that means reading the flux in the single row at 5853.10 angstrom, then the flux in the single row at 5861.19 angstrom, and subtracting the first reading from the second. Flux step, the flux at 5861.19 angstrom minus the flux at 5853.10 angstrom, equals -0.21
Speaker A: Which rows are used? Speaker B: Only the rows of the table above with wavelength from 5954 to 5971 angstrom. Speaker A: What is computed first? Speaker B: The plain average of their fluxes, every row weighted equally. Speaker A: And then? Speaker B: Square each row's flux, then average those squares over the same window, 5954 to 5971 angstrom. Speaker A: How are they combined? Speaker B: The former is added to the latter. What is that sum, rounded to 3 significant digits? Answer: 61.4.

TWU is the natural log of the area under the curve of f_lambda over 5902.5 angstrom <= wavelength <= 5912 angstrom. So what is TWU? 4.22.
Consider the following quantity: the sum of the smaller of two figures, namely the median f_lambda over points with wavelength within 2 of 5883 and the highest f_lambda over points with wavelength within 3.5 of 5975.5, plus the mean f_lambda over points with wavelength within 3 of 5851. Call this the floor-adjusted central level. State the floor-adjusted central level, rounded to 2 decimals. 14.21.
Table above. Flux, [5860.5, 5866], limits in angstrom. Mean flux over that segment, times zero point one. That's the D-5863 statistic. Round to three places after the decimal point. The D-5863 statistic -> 0.712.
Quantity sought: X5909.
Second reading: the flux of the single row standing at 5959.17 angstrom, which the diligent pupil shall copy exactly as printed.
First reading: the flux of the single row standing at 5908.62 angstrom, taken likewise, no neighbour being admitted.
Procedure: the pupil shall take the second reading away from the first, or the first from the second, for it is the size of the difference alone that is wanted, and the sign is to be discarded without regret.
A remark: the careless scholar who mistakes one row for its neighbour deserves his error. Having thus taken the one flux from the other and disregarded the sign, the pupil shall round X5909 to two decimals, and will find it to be 0.12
